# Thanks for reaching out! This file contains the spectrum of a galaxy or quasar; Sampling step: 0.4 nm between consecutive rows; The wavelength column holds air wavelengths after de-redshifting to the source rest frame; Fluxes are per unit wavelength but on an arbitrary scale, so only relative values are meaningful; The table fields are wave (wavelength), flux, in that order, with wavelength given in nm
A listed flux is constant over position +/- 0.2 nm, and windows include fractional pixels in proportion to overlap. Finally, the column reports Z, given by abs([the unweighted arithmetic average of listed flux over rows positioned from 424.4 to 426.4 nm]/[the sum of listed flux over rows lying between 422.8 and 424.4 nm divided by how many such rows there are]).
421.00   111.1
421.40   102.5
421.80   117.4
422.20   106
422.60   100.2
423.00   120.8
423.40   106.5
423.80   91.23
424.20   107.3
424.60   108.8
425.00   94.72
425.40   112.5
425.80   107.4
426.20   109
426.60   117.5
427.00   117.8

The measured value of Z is 1.00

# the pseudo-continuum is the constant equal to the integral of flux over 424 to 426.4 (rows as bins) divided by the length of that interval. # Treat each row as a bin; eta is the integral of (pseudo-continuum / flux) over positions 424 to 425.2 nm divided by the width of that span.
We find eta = 1.03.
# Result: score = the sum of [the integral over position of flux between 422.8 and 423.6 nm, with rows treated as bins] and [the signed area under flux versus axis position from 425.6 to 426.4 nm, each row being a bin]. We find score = 177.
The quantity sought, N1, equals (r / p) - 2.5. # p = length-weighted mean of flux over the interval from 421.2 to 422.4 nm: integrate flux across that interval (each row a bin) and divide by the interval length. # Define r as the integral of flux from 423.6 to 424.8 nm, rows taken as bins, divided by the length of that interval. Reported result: -1.56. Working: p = 109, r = 102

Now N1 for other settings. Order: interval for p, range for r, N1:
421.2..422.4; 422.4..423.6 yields -1.50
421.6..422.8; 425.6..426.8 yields -1.47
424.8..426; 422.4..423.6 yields -1.46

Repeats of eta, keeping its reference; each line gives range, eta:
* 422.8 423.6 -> 0.94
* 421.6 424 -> 1.01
